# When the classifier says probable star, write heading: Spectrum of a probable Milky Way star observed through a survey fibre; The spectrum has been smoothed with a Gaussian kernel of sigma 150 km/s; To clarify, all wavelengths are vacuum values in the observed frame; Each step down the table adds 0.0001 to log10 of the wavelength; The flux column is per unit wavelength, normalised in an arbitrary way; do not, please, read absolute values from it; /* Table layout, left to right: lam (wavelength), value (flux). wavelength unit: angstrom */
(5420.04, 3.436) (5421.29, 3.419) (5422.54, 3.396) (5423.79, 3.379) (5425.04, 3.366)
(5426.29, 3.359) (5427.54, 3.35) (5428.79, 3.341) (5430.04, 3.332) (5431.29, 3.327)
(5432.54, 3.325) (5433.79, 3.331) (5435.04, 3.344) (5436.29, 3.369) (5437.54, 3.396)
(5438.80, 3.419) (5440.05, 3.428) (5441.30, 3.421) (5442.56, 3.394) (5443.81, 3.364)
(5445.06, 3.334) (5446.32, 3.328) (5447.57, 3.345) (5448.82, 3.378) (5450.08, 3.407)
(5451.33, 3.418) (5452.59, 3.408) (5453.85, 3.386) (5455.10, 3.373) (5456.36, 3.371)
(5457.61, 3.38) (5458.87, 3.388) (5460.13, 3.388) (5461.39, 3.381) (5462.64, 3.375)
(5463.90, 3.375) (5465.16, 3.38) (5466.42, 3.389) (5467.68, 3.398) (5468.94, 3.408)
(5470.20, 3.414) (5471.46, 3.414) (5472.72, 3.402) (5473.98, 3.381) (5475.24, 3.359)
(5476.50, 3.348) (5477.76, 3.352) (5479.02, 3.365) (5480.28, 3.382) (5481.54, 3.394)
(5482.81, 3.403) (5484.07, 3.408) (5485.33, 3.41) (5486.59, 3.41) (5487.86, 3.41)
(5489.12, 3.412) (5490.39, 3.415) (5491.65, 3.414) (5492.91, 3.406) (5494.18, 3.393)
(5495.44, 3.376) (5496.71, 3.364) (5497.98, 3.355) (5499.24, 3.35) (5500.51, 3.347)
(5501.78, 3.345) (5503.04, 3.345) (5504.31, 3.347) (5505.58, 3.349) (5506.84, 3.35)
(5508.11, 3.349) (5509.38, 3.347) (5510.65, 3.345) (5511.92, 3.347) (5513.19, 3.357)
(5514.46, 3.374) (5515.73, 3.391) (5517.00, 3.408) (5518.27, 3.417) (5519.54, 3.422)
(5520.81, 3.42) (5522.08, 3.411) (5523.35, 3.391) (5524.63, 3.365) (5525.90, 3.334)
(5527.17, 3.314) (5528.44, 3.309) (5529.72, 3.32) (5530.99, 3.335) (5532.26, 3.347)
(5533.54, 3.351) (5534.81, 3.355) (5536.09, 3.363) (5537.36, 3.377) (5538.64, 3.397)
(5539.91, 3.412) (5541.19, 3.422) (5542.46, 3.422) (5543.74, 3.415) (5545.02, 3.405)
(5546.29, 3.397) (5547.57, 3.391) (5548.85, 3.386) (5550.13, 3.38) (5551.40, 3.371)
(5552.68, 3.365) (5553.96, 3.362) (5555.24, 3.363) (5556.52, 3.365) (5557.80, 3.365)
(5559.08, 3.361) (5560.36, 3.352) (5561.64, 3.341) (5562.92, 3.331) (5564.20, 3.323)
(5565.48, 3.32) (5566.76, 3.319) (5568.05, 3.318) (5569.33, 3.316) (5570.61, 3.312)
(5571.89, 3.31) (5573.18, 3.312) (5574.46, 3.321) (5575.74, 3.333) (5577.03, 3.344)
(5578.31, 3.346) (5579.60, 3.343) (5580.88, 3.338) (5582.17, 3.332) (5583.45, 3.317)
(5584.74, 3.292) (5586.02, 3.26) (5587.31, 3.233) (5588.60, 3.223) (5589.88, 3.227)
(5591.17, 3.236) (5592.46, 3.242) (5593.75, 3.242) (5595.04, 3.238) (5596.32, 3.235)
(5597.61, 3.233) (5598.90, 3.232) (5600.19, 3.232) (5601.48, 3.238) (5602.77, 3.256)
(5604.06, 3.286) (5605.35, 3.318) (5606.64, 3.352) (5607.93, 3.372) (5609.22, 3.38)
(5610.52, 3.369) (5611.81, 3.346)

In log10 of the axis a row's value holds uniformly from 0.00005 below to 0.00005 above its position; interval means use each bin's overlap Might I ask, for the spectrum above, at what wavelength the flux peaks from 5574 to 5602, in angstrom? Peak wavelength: 5578.31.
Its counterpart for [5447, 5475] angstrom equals 5451.33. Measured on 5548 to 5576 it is 5548.85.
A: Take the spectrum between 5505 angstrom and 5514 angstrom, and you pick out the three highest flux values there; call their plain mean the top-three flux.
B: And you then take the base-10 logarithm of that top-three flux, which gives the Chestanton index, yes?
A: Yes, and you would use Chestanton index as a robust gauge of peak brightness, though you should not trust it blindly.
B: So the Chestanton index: 0.525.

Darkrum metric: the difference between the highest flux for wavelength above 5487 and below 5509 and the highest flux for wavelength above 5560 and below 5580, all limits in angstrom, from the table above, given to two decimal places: 0.06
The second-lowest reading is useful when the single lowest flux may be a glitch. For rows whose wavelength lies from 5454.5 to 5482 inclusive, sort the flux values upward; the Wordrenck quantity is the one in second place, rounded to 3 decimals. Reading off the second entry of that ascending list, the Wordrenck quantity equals 3.352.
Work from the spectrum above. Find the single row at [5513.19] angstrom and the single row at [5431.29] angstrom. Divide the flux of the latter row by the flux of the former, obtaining 0.99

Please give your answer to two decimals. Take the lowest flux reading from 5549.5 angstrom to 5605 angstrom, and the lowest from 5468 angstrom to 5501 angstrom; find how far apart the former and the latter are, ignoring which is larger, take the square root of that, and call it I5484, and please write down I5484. 0.35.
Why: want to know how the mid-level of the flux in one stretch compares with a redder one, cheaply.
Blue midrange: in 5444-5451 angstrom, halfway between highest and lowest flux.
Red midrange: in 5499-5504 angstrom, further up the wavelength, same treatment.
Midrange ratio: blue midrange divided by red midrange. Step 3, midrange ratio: 1.01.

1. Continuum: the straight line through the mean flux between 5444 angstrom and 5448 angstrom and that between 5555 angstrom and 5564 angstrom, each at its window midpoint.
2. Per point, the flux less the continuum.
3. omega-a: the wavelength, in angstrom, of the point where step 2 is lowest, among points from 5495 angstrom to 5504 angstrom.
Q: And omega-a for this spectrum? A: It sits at 5503.04 angstrom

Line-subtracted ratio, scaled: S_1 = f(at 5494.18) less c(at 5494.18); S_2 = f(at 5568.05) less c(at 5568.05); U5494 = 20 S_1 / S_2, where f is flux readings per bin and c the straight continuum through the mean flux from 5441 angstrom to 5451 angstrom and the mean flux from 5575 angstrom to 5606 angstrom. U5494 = 38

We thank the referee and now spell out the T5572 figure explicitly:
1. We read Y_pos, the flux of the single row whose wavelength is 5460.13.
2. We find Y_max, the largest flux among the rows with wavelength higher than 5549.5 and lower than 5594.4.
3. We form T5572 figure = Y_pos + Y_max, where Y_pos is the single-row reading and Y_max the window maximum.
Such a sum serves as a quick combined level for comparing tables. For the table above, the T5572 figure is 6.77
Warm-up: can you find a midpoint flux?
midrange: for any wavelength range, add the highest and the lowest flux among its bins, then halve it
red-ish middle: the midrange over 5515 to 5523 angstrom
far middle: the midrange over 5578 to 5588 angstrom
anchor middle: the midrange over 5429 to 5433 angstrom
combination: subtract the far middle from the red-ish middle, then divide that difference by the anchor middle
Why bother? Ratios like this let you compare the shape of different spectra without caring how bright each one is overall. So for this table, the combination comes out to 0.035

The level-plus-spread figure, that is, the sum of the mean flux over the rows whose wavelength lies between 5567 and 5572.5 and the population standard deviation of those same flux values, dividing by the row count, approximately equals 3.32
